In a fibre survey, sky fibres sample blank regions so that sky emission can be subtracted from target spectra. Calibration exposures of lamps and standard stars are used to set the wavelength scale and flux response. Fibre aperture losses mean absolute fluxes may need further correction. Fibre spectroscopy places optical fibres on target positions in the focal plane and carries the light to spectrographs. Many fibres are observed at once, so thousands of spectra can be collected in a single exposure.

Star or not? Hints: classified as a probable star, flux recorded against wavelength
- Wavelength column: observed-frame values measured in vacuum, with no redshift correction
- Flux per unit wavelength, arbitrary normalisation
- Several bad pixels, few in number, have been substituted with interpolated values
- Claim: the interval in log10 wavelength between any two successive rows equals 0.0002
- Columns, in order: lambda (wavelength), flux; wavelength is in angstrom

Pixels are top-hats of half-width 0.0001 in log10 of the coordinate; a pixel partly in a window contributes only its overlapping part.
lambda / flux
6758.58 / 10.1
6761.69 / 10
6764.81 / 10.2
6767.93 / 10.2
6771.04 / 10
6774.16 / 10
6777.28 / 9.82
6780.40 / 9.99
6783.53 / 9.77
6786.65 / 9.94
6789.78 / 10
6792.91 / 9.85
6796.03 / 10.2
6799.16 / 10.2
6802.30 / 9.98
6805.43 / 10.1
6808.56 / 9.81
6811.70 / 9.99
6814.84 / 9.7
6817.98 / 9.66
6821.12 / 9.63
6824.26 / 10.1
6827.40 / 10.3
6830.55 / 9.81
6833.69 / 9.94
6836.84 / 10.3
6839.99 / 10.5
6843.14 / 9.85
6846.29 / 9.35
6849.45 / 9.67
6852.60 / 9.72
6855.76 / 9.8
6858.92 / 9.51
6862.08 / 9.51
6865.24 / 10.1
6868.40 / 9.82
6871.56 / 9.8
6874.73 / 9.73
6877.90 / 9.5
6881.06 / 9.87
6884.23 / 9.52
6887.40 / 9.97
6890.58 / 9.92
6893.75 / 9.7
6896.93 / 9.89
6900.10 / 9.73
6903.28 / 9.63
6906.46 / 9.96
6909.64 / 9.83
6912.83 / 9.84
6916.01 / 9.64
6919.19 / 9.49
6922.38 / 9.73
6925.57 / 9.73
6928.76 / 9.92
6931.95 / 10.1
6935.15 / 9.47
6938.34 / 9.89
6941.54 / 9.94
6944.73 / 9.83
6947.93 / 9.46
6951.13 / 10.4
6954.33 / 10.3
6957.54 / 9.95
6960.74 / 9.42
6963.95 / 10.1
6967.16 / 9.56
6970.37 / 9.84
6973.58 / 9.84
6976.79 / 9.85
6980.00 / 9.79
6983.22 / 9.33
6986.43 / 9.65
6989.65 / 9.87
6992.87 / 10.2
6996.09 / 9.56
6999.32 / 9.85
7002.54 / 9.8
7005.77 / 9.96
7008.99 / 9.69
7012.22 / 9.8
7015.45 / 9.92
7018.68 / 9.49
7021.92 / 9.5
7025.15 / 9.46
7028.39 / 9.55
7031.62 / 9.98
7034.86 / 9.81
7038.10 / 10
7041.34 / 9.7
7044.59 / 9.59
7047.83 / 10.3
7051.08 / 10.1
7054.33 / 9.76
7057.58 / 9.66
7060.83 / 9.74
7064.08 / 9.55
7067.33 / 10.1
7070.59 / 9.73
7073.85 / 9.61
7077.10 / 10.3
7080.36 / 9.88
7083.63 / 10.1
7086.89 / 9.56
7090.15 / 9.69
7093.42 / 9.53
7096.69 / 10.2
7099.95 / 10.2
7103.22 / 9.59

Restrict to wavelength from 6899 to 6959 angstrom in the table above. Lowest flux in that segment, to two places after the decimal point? 9.46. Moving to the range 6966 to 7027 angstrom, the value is 9.33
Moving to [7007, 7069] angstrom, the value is 9.46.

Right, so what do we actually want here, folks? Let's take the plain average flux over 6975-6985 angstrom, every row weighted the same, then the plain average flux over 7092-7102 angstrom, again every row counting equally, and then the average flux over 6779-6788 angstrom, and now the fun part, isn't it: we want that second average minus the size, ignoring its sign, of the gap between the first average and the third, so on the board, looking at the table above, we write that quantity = 9.7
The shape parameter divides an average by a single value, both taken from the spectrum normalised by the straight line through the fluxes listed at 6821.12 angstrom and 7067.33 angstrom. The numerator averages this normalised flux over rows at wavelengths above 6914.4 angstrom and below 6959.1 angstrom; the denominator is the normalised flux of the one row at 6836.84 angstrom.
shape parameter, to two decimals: 0.94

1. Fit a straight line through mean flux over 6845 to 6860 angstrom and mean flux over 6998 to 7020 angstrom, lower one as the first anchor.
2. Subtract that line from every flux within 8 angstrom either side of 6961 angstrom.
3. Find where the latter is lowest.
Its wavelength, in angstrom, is 6960.74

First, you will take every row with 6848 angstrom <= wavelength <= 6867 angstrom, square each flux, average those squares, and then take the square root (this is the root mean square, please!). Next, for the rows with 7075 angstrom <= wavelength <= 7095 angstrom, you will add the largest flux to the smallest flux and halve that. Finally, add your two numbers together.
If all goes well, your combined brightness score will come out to 19.6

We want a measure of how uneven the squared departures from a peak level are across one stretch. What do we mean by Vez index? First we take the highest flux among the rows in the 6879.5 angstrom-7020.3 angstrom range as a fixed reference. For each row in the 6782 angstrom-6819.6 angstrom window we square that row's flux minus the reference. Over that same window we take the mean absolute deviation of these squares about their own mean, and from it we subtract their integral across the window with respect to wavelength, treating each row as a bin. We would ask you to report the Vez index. -9.2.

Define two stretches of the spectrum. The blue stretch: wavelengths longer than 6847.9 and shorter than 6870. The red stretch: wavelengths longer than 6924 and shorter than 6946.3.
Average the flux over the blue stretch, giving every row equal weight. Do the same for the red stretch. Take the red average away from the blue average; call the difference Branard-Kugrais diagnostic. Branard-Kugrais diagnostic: -0.11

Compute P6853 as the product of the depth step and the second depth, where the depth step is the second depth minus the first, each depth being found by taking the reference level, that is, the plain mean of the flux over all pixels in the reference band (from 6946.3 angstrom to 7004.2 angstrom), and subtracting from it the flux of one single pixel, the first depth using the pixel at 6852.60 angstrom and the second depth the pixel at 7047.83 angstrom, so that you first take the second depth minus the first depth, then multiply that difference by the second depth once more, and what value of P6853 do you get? 0.28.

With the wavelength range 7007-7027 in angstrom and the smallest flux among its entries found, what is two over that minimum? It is 0.2114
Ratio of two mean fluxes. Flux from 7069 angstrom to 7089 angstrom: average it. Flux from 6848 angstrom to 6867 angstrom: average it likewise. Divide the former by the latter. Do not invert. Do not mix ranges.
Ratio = 1.01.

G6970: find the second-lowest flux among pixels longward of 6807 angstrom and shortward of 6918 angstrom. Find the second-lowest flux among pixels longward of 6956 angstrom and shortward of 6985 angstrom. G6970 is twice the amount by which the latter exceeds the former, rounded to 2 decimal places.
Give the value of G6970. -0.16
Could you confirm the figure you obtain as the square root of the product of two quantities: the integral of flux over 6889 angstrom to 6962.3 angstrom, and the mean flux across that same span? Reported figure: 84.1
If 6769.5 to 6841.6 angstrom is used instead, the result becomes 84.8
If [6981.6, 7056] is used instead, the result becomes 84.3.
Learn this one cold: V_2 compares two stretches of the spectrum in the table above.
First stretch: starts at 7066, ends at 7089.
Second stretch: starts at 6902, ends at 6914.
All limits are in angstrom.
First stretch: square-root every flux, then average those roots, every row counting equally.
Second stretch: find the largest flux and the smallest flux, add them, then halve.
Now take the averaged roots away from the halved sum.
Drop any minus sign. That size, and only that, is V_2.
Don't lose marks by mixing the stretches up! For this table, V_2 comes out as 6.65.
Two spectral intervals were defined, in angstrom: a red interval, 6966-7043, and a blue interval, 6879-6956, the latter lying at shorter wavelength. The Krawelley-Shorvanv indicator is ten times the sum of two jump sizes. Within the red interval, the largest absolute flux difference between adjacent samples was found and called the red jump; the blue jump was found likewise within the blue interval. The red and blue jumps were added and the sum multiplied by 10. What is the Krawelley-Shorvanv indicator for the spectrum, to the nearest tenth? 15.8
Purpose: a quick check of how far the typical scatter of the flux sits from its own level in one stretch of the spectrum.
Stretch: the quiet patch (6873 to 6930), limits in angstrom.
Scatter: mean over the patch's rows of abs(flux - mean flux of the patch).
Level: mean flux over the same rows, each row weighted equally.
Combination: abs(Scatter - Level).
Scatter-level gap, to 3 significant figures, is 9.63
